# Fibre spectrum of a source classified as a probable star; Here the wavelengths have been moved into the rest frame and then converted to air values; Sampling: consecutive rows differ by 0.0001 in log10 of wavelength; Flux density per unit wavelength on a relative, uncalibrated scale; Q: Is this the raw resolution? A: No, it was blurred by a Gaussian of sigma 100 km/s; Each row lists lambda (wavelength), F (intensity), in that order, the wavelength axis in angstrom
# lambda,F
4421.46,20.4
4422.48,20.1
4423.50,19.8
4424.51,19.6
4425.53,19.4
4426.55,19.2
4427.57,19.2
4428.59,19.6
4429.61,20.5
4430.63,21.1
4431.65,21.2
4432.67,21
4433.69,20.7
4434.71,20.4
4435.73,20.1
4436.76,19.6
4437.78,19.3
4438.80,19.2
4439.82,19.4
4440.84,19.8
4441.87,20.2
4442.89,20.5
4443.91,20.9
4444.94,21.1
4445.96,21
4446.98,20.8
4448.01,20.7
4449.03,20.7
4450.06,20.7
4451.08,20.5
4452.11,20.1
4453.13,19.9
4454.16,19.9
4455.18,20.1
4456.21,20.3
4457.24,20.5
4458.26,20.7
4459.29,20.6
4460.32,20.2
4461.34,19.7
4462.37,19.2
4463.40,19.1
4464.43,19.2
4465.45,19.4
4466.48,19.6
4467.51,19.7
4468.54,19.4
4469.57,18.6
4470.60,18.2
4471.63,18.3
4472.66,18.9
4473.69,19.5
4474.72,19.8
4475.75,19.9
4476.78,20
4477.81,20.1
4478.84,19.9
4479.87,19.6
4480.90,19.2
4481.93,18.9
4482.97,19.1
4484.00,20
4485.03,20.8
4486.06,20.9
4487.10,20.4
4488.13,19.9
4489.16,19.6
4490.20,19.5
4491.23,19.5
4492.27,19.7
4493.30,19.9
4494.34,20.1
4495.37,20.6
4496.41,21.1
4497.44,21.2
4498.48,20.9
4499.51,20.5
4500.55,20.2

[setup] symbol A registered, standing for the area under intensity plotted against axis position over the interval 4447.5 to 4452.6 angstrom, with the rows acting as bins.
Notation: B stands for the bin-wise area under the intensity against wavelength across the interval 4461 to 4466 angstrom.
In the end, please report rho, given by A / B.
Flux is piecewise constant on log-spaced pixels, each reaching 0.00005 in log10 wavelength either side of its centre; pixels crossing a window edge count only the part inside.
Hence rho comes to 1.09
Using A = 104.7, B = 97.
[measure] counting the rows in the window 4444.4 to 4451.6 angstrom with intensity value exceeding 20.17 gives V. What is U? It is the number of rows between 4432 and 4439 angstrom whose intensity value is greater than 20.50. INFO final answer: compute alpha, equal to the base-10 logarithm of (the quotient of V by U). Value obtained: 0.54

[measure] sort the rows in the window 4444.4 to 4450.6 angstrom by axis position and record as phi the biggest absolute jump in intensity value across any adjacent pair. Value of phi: 0.20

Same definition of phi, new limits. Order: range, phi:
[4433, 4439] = 0.50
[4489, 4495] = 0.20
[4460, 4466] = 0.50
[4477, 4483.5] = 0.40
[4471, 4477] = 0.60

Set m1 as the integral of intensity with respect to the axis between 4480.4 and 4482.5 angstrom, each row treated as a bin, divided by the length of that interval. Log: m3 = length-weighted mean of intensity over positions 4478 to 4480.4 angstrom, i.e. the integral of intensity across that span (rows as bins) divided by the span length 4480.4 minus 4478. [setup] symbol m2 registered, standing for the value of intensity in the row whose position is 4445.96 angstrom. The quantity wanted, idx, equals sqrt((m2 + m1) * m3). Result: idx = 28.2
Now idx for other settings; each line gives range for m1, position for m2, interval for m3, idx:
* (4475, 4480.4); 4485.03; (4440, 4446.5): 28.9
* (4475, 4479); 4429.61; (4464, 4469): 28.1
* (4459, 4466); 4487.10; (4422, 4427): 28.0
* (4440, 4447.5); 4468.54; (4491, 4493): 28.0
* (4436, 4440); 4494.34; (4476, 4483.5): 27.8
